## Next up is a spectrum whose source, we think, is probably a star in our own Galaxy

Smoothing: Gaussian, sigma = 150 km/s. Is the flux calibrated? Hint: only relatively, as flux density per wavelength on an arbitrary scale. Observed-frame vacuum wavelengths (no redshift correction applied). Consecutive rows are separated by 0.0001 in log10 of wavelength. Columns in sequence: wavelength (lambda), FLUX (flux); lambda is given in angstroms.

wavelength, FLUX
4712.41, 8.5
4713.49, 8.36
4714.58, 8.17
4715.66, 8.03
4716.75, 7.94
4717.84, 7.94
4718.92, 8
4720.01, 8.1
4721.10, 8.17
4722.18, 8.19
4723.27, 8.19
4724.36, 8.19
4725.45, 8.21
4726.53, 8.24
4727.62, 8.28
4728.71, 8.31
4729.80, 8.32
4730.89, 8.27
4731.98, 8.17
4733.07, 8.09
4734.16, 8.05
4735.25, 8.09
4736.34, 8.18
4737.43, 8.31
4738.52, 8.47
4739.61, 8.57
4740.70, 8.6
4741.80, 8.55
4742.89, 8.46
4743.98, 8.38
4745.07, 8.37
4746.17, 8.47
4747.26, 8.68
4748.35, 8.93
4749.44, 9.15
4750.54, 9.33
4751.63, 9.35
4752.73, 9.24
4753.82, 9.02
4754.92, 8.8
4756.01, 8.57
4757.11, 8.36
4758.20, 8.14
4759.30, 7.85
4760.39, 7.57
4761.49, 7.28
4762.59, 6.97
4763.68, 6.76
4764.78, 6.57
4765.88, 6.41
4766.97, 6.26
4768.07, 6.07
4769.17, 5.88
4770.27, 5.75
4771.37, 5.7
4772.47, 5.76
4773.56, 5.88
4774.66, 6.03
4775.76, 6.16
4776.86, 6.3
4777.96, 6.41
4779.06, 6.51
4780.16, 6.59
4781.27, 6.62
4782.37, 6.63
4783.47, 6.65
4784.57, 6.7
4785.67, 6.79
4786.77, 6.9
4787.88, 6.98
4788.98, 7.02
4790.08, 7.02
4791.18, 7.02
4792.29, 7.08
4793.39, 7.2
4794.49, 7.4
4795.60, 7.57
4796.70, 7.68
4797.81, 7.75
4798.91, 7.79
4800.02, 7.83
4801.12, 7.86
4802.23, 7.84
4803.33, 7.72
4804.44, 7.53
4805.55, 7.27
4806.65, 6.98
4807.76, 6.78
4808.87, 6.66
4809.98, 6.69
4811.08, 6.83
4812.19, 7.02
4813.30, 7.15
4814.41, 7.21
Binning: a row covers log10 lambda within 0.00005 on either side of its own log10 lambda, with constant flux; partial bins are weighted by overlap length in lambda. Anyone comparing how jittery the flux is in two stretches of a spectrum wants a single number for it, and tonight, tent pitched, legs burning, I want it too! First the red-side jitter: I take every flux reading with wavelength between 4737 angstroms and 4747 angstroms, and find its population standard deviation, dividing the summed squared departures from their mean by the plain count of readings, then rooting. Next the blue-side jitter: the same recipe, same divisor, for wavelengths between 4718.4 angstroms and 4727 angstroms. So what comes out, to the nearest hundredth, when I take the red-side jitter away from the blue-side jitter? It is -0.02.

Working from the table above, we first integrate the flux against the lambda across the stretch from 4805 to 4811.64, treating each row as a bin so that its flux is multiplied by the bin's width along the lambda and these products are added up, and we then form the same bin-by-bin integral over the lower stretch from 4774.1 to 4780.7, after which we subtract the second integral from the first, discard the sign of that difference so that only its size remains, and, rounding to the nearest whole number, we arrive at 4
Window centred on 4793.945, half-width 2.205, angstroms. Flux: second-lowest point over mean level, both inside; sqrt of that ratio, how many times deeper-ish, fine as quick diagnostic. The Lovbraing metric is 0.992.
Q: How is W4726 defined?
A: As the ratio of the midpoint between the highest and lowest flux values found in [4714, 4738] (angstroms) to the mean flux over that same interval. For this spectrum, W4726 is 1.00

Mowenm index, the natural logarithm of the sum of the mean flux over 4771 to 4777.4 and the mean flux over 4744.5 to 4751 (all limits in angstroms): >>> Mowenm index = 2.69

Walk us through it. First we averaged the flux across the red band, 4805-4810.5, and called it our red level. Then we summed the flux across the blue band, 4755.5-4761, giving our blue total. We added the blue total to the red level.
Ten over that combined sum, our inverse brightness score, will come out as 0.21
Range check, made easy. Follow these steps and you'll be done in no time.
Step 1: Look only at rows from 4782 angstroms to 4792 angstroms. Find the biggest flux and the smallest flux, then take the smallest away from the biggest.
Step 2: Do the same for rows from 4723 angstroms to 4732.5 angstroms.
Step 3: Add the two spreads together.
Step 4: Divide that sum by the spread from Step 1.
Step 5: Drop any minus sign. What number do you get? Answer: 1.4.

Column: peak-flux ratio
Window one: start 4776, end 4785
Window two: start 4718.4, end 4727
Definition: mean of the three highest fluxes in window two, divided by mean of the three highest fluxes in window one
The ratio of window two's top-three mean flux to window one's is 1.23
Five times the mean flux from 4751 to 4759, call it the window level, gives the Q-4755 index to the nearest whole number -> 44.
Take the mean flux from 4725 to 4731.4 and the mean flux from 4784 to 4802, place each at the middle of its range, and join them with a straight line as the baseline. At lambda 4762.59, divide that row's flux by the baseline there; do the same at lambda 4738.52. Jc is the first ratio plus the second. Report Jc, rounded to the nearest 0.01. 1.94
